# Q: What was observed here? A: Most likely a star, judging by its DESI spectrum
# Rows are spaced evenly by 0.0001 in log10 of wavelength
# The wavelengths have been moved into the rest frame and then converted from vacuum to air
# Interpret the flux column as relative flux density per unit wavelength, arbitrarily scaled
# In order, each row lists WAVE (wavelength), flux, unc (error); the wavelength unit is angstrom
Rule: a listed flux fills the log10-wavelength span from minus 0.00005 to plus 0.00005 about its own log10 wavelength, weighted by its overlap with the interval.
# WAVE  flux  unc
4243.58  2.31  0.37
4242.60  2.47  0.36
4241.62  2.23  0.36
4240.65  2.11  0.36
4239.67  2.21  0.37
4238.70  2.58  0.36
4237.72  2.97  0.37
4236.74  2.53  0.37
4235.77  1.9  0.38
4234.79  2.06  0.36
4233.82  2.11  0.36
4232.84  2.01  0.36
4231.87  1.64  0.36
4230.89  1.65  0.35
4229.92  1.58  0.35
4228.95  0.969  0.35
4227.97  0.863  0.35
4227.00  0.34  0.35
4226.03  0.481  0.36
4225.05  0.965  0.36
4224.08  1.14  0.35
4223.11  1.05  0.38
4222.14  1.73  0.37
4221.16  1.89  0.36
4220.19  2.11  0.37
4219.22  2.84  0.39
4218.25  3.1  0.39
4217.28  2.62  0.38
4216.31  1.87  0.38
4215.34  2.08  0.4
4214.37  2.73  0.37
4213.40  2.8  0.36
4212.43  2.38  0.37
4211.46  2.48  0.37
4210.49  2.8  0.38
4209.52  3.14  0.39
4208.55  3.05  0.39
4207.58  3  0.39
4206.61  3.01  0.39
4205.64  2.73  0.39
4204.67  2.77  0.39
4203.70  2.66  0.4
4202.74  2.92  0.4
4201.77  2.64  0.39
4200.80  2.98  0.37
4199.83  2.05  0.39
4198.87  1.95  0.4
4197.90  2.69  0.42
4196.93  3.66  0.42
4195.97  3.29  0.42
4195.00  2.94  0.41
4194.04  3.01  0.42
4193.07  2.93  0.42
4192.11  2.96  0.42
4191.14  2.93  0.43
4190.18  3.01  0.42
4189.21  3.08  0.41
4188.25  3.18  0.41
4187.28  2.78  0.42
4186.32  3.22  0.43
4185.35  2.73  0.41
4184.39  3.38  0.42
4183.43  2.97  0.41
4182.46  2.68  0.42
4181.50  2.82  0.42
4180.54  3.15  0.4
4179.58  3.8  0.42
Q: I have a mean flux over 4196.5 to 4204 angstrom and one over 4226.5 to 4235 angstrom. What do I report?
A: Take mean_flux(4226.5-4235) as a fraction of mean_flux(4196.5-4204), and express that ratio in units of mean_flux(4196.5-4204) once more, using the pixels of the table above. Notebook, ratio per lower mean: 0.20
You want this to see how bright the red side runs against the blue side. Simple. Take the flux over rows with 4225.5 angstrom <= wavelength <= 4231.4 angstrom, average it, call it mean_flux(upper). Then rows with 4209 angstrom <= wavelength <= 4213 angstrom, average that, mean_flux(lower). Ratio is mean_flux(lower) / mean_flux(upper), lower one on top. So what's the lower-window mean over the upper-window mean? 2.75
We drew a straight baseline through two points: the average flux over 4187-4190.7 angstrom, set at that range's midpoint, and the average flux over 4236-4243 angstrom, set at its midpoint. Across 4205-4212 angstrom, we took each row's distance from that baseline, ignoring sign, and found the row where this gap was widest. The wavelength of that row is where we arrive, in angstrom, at 4209.52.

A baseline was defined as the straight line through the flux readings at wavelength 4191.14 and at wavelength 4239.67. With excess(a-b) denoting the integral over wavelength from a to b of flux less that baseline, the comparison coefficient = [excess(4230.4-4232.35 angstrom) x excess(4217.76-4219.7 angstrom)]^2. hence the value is 1.4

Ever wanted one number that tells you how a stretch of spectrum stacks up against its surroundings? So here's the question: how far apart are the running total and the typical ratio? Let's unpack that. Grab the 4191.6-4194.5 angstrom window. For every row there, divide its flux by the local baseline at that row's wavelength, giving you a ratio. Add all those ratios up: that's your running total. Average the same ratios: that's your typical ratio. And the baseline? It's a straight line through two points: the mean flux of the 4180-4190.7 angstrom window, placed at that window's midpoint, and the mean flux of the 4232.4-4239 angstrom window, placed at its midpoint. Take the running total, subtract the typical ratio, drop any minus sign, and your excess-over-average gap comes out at 2.05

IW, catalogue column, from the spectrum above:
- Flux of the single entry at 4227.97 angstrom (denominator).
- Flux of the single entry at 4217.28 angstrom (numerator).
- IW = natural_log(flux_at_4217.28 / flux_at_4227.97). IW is 1.1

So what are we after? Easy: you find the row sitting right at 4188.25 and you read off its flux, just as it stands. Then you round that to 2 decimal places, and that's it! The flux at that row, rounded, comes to 3.18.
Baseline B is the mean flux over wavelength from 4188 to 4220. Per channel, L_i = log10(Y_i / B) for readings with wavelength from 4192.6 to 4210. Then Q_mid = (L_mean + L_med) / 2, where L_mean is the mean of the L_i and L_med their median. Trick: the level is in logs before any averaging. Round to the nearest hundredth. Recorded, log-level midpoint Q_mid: 0.01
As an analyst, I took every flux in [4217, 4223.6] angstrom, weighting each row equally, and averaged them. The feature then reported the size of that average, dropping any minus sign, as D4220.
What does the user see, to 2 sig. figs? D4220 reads 2.2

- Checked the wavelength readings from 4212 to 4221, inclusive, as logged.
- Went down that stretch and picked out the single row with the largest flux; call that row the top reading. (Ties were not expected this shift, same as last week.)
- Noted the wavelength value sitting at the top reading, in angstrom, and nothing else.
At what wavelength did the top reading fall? 4218.25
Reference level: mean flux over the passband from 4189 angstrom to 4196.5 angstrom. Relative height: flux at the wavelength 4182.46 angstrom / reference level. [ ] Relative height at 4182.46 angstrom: 0.89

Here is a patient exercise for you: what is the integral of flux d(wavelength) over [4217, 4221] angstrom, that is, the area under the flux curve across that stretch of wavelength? 10.4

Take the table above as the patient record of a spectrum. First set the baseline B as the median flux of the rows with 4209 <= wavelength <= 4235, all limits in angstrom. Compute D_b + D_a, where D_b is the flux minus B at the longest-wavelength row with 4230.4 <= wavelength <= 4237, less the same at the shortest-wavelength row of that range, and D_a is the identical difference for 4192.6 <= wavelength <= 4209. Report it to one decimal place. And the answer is 1.0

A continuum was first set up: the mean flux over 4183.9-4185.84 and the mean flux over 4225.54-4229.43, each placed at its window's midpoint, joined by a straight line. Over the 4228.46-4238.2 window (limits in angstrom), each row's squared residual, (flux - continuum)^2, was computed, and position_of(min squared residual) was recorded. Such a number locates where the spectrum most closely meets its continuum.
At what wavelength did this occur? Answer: 4228.95 angstrom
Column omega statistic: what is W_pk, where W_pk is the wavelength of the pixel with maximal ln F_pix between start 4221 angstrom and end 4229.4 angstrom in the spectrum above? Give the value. 4221.16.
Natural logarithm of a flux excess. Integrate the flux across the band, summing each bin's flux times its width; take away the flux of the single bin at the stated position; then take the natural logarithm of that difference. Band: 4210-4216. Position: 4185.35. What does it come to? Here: 2.5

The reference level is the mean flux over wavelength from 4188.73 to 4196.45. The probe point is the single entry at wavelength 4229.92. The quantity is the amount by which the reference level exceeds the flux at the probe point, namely 1.4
